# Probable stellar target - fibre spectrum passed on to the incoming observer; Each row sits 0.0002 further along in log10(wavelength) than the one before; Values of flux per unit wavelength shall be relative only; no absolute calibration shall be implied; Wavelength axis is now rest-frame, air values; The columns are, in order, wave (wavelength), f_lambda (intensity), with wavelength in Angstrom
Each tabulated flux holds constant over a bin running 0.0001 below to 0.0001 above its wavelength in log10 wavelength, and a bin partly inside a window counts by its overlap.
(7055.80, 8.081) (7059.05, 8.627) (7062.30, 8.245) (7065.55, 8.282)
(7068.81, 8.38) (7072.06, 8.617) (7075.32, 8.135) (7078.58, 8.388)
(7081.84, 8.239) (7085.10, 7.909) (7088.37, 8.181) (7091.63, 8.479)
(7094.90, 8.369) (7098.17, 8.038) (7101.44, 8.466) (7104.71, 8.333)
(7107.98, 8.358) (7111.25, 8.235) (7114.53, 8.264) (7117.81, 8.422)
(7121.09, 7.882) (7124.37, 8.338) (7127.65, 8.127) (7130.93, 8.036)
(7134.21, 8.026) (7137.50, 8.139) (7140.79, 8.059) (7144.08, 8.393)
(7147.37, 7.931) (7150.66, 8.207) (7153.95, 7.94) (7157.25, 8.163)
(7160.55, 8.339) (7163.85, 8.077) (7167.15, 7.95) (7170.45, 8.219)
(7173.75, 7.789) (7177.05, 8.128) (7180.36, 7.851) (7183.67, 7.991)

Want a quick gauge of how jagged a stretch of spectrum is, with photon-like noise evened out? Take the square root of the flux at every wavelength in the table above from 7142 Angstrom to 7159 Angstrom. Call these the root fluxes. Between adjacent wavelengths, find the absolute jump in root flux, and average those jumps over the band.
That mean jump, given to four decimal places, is 0.0539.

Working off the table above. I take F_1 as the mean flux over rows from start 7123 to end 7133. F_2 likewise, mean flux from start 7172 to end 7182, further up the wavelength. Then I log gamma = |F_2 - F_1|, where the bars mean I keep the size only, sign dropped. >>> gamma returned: 0.24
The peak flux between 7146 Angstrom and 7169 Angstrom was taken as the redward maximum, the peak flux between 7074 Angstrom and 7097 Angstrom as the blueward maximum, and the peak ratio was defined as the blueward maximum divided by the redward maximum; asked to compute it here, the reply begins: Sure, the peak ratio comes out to 1.02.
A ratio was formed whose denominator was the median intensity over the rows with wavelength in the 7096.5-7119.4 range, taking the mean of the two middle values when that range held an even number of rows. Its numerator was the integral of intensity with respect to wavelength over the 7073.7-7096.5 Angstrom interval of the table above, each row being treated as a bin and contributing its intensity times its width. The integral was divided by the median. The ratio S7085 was 23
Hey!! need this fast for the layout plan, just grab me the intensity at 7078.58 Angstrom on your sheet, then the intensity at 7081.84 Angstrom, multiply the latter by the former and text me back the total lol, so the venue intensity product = 69.1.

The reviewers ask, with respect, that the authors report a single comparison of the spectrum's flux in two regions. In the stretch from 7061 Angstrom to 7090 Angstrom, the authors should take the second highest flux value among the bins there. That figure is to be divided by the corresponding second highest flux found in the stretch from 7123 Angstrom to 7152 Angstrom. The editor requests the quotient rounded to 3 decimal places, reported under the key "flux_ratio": 1.006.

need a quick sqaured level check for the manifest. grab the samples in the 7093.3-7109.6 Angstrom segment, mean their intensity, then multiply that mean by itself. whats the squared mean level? 69.1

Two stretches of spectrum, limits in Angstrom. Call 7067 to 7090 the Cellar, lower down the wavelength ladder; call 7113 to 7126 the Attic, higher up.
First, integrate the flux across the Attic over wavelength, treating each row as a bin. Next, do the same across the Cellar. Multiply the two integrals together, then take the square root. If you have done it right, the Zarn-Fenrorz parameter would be 143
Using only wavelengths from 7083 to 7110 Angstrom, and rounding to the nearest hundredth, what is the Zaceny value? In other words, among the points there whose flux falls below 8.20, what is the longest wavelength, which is 7098.17 Angstrom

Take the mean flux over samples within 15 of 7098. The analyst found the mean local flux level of 8.26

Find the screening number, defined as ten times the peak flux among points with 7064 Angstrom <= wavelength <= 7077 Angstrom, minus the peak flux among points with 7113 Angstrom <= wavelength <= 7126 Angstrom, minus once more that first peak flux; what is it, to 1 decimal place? 69.1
